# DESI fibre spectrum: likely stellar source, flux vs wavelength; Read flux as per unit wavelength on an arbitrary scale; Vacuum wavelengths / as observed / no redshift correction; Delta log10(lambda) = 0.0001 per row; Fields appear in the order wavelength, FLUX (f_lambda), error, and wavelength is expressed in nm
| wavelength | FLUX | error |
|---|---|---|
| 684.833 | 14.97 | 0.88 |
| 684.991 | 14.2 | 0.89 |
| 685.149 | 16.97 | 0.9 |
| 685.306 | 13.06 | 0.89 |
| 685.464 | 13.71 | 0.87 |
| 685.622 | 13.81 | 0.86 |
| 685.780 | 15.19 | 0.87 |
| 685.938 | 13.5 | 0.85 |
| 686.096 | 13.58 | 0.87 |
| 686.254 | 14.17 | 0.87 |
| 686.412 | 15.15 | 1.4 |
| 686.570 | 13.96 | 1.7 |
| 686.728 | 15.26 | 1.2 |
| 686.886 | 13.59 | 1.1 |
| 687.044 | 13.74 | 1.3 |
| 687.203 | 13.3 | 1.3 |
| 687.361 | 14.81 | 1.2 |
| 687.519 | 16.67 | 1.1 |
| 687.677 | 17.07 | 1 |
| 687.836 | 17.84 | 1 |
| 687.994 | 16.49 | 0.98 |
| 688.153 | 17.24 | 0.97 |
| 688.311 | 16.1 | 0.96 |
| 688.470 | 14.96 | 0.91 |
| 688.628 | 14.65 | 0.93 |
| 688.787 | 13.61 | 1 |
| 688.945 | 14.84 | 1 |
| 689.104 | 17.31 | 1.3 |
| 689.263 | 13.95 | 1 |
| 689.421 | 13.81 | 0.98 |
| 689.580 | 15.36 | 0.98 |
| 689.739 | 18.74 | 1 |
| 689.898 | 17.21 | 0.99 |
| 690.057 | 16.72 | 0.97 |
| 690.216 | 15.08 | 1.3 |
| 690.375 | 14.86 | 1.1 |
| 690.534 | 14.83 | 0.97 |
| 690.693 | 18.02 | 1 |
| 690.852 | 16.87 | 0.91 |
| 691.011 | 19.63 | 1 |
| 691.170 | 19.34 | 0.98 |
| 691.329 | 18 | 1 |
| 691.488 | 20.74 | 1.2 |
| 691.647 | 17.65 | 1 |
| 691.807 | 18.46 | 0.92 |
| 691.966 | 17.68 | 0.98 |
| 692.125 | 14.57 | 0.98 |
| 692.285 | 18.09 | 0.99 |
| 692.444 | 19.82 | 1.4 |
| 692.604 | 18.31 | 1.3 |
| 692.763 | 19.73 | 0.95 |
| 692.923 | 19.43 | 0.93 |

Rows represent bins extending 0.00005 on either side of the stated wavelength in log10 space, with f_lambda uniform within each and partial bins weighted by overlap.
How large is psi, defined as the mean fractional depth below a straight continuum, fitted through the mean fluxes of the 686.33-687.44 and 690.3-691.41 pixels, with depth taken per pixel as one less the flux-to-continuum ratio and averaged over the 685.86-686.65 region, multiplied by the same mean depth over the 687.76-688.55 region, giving 0.0019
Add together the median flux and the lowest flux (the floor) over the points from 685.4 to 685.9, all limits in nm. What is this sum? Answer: 28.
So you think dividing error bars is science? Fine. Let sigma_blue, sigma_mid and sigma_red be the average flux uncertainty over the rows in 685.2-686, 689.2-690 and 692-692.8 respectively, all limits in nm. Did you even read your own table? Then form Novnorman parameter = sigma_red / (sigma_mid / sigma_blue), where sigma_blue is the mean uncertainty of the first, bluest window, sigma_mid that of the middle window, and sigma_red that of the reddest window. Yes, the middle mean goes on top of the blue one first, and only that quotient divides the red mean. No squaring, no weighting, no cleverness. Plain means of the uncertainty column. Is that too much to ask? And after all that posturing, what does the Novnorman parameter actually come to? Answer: 0.99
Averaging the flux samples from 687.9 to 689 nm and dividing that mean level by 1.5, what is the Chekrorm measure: 10.3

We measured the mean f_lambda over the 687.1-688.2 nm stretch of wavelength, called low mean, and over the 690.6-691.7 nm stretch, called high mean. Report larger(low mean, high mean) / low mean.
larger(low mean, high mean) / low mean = 1.15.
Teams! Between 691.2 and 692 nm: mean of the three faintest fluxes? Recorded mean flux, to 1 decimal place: 17.8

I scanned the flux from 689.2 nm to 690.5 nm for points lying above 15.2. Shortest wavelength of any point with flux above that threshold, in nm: 689.580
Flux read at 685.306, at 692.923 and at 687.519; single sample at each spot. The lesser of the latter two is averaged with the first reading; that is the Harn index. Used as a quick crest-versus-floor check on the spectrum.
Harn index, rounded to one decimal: 14.9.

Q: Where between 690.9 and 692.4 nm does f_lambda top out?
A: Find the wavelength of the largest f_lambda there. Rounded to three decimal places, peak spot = 691.488 nm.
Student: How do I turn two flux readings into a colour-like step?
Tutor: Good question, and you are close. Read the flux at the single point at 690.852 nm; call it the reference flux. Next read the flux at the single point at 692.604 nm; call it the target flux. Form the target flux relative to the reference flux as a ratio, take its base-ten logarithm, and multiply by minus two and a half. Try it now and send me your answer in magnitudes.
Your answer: -0.09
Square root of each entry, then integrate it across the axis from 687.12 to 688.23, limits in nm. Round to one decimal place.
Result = 4.5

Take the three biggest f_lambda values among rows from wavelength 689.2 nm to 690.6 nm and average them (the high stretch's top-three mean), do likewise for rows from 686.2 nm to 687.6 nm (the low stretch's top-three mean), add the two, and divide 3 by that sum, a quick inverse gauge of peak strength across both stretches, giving 0.090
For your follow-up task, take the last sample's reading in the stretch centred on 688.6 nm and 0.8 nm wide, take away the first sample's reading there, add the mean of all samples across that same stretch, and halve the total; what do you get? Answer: 6.8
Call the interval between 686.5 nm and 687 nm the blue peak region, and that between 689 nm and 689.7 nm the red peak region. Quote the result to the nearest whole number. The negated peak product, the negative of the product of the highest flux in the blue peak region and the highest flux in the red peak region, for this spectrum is -264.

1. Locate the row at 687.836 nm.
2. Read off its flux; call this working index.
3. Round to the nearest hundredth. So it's 17.84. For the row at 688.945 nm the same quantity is 14.84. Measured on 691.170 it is 19.34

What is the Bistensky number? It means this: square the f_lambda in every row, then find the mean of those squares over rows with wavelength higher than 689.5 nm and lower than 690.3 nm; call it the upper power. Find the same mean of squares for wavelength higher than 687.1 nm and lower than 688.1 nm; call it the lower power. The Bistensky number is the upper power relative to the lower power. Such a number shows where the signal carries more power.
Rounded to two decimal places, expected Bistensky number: 1.07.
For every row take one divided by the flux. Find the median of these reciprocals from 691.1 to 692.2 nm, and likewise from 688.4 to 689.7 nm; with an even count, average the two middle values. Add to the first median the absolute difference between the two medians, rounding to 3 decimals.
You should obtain 0.068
